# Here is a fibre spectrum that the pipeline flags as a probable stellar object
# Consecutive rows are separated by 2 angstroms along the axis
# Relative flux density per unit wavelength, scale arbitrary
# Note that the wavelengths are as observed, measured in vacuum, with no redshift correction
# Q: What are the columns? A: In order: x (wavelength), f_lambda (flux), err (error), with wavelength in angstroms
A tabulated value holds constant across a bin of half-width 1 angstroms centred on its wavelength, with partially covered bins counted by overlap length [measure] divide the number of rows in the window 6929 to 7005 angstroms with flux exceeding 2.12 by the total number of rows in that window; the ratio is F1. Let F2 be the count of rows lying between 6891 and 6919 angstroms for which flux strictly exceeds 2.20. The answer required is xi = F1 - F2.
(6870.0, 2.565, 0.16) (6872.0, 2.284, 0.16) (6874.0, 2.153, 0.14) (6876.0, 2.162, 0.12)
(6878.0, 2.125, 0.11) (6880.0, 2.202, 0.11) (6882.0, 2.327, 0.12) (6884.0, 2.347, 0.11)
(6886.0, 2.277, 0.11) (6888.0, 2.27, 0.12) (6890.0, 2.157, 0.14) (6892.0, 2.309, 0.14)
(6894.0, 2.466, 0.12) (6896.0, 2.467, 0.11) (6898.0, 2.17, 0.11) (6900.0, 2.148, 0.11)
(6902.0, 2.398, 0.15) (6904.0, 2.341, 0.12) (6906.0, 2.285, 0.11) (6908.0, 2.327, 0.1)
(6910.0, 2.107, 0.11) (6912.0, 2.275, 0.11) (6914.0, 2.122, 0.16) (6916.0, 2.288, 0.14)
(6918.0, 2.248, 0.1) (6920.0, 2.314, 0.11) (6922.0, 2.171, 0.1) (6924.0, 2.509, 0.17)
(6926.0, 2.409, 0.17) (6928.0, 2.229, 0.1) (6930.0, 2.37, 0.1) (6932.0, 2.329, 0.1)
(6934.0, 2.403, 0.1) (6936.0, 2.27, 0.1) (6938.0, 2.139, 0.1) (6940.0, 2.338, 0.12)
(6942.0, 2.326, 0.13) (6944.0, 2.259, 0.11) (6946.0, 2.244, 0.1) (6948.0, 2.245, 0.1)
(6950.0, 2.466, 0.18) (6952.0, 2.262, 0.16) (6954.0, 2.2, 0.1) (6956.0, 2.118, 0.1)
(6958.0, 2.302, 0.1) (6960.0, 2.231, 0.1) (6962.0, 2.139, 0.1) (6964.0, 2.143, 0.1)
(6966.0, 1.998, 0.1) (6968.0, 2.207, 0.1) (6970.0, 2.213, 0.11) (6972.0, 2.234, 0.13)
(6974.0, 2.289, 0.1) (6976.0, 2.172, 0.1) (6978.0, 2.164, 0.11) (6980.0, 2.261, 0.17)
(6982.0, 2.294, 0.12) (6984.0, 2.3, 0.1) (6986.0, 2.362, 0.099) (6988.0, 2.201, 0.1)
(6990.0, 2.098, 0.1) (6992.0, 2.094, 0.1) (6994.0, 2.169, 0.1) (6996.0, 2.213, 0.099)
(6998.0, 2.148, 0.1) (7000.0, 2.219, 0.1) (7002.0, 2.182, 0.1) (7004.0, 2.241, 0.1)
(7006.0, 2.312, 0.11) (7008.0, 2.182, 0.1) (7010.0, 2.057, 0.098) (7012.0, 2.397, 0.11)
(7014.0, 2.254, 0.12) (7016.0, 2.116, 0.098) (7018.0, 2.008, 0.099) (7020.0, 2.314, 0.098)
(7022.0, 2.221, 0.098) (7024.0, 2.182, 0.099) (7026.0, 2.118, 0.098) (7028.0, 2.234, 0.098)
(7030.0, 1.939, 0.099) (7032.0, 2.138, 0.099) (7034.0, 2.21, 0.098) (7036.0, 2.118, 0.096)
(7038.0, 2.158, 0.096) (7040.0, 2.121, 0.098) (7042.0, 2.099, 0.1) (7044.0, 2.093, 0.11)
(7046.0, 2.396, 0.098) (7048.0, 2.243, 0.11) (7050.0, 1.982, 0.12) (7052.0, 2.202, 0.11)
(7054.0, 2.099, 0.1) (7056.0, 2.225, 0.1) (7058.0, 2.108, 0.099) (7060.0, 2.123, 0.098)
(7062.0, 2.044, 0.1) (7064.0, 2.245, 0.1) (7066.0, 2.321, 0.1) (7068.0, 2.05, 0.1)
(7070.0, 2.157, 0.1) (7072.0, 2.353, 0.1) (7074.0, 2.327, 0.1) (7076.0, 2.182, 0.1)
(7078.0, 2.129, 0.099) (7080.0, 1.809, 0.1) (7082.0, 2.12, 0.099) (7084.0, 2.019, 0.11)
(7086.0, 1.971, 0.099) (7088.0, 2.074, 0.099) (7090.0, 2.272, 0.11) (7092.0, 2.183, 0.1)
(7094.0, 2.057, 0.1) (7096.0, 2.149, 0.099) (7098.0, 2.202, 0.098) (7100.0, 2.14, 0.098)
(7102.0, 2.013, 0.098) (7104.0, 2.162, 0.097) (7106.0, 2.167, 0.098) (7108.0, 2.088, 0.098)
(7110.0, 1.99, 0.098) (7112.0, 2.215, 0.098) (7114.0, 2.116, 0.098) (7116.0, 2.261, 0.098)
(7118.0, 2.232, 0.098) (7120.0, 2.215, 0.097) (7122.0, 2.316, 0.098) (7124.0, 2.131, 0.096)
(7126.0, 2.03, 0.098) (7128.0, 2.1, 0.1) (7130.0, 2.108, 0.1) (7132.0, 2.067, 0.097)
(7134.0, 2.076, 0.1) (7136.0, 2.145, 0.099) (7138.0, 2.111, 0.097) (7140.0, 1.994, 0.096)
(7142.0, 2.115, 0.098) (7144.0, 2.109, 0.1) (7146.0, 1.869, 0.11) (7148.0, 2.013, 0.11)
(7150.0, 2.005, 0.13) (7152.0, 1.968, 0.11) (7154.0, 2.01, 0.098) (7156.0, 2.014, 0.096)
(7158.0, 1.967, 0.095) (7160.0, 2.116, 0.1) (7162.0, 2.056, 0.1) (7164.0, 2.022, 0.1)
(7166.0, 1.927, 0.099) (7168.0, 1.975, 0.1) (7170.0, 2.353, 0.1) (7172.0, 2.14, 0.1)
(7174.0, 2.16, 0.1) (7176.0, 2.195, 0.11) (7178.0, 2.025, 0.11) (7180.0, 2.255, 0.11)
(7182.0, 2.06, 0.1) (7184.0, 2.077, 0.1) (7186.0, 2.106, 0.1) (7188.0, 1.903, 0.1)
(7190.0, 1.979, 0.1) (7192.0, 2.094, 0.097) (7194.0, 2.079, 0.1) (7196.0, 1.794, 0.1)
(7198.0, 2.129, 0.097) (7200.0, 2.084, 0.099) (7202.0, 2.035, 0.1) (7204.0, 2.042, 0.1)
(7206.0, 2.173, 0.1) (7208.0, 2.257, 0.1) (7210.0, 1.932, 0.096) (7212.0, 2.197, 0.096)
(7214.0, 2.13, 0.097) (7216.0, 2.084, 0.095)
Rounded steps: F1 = 0.89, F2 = 10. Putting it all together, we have -9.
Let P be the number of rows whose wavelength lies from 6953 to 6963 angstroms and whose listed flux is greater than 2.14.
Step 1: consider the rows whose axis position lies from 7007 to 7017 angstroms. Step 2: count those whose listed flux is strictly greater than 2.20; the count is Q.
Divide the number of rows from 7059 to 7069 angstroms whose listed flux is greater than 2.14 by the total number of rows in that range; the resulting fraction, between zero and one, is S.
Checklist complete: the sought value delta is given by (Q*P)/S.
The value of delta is 15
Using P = 3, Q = 2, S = 0.4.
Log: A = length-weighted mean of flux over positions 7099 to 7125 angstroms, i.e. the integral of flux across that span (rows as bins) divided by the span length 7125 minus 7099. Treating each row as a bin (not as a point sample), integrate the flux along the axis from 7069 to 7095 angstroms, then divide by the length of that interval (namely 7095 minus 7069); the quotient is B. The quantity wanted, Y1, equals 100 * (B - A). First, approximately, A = 2.16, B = 2.13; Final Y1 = -3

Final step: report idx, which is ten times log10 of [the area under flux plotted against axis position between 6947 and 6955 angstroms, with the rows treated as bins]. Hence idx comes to 12.6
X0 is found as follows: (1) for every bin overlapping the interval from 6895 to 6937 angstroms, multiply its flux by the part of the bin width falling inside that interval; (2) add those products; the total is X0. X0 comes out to 96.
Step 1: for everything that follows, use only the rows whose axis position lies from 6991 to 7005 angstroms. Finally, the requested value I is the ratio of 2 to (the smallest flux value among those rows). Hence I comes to 0.96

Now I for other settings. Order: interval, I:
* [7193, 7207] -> 1.11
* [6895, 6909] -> 0.93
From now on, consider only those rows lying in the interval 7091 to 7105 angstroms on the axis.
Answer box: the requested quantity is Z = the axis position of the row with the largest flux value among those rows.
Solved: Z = 7098.0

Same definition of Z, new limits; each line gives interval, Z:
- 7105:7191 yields 7170.0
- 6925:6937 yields 6926.0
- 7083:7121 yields 7090.0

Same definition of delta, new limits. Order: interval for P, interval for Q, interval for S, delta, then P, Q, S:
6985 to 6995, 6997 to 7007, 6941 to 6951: 9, 3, 3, 1.0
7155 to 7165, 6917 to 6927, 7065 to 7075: 0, 0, 4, 0.8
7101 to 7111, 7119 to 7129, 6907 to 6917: 7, 2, 2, 0.6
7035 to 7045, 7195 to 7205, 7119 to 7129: 0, 1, 0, 0.4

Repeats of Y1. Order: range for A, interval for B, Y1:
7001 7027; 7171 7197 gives -13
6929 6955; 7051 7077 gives -11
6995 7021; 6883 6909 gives 10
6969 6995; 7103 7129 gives -6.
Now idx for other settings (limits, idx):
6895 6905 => 13.6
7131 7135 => 9.2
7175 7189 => 14.7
